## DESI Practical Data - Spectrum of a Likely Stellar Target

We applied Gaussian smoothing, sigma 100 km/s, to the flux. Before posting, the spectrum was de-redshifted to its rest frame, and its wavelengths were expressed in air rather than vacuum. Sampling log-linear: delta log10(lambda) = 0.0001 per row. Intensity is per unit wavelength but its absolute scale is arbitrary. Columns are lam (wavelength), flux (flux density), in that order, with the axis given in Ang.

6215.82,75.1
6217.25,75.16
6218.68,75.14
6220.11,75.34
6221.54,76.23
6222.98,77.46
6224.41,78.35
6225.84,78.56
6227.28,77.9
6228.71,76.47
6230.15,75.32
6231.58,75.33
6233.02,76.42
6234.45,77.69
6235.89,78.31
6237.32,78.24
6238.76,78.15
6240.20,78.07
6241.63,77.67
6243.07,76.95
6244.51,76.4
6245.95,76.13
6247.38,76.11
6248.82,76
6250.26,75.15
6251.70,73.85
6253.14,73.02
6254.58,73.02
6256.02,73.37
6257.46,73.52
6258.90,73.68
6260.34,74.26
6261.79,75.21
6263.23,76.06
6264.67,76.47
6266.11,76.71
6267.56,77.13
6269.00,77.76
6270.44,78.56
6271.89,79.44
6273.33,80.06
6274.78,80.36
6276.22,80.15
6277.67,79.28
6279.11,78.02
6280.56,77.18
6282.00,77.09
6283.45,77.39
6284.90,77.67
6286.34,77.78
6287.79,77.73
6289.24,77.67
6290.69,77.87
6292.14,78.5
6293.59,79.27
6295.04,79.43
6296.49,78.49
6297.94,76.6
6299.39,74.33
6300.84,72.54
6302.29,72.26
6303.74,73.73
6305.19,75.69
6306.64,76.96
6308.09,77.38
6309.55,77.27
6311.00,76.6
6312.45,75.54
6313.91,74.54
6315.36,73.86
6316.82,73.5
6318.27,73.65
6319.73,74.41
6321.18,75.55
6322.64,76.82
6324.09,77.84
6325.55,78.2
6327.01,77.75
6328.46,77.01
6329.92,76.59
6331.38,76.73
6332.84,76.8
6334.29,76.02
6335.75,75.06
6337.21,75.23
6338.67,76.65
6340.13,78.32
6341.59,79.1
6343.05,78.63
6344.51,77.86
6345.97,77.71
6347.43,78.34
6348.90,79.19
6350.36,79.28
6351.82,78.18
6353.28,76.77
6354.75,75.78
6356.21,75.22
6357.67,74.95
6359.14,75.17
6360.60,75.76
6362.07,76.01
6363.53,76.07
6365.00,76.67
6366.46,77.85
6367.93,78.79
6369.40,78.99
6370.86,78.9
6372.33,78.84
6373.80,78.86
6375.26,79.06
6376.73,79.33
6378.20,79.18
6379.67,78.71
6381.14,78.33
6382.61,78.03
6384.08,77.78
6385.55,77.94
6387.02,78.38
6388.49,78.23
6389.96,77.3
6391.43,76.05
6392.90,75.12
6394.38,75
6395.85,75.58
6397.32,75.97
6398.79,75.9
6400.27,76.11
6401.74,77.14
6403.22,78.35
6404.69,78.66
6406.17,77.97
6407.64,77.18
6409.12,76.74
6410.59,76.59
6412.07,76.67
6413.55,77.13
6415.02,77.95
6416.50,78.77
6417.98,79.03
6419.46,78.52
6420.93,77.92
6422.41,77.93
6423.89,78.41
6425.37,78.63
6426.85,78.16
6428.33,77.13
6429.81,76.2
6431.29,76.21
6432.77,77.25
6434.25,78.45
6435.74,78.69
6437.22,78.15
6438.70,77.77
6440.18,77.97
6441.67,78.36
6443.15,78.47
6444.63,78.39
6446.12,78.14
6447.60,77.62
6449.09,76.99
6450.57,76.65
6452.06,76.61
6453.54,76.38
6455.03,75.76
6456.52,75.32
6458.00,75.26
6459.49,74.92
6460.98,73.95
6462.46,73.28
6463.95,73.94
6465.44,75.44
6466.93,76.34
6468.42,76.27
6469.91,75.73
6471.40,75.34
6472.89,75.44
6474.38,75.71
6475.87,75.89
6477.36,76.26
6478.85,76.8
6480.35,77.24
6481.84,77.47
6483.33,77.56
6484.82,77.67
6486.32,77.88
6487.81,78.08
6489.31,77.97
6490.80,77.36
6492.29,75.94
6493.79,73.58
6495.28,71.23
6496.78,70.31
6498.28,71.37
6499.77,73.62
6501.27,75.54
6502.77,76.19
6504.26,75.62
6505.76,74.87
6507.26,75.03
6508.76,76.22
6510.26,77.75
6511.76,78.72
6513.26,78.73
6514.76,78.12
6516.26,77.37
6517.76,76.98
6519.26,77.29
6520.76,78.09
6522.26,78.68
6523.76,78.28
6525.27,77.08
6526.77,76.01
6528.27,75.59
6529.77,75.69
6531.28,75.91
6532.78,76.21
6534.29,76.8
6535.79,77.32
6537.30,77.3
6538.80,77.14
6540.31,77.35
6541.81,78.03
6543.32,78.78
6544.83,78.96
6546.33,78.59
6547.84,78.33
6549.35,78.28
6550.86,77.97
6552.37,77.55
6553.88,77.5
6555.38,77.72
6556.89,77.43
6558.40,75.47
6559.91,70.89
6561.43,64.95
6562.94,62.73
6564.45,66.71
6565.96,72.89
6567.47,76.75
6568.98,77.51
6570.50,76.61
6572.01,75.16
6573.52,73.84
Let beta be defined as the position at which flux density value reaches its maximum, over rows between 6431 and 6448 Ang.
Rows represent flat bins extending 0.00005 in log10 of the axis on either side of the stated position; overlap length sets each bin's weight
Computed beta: 6435.74 Ang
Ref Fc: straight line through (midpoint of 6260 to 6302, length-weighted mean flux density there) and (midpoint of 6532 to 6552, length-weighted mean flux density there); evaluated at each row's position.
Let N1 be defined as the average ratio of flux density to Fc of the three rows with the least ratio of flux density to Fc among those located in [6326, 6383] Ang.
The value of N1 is 0.97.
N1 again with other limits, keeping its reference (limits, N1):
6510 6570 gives 0.83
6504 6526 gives 0.97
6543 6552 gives 1.01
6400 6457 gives 0.98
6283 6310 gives 0.94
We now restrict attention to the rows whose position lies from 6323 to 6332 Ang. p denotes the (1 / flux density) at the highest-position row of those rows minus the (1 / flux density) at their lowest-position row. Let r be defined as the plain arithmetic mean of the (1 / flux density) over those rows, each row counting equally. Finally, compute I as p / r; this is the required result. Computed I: 0.01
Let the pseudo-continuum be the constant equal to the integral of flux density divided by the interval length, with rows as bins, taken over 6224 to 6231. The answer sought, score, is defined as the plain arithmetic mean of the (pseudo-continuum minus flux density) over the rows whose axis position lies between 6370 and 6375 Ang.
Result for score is -1.6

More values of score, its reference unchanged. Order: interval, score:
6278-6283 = -0.2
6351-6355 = 0.3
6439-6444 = -1.0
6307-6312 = 0.2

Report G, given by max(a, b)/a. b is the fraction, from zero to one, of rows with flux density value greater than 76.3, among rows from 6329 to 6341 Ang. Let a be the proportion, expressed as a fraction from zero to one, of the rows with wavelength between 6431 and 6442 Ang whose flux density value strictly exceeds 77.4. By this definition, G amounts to 1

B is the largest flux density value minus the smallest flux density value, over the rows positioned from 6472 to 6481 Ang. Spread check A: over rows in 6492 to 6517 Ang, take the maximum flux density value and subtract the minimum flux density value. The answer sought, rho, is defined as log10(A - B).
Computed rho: 0.8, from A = 8.4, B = 1.8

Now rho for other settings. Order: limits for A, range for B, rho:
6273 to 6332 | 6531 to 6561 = -1.5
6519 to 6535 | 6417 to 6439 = -0.6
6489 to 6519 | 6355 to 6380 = 0.6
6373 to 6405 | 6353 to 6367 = 0.2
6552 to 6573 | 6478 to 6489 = 1.1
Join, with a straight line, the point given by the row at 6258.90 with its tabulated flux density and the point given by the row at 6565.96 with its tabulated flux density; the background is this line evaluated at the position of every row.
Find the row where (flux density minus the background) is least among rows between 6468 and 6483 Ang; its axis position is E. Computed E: 6471.40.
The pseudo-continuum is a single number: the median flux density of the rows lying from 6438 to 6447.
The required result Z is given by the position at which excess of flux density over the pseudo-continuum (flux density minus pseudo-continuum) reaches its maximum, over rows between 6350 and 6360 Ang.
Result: 6350.36 Ang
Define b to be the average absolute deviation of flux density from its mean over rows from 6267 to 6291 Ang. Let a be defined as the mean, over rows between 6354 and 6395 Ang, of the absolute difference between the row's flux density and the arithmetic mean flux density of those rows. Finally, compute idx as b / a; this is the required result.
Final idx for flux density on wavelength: 0.7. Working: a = 1.38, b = 0.9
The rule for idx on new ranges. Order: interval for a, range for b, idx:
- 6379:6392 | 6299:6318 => 2.8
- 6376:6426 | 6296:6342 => 1.5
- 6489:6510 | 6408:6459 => 0.5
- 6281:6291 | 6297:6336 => 6.9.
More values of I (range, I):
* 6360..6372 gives -0.04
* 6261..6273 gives -0.05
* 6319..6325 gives -0.05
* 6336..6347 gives -0.03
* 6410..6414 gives -0.01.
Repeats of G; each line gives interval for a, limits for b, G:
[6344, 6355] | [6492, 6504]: 1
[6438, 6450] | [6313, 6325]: 1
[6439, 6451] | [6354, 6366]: 1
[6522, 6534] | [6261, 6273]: 3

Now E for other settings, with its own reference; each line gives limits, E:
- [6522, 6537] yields 6528.27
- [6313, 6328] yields 6316.82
